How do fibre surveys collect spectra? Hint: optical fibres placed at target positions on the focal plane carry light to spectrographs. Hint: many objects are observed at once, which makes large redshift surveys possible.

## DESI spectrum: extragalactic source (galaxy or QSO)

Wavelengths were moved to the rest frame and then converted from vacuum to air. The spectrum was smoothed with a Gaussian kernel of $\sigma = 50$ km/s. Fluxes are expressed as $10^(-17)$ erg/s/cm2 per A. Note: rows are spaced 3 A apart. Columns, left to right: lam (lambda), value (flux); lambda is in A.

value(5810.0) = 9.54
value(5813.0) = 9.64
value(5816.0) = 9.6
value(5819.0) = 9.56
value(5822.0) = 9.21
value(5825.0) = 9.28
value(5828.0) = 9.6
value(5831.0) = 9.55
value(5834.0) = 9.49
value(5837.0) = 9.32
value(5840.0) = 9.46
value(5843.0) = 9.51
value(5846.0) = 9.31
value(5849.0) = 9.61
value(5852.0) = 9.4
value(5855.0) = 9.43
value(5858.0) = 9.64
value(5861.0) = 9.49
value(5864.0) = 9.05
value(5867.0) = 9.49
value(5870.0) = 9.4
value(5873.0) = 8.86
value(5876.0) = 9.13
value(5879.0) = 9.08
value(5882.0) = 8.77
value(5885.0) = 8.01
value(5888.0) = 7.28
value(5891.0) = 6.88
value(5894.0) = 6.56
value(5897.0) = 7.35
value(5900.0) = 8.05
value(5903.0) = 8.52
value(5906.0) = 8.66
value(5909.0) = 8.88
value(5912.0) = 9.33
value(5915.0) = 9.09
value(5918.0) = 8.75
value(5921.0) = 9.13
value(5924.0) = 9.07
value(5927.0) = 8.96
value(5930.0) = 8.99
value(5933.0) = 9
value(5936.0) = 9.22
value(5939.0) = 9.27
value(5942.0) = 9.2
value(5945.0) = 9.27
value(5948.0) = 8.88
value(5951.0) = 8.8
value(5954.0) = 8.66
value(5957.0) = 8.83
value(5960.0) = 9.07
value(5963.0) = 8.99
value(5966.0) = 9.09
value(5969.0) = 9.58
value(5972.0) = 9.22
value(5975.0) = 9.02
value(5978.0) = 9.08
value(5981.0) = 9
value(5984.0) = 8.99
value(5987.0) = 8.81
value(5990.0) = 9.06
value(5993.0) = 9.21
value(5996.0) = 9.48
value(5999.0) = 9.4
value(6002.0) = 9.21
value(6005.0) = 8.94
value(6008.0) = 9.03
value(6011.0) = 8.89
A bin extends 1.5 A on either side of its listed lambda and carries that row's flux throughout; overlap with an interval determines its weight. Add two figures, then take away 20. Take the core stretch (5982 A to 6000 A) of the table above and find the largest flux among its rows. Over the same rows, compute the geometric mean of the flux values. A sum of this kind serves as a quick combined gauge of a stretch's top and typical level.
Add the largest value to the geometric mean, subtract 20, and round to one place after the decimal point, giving -1.4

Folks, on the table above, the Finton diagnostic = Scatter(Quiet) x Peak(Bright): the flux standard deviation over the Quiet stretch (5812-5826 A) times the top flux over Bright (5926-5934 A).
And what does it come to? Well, 2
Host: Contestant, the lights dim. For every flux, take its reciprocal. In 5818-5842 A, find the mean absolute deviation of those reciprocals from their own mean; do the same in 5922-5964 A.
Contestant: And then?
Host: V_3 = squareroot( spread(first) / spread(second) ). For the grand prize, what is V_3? 0.89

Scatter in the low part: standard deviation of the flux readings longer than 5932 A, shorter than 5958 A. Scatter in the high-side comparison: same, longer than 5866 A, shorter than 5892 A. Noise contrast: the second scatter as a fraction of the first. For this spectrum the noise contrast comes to 4.0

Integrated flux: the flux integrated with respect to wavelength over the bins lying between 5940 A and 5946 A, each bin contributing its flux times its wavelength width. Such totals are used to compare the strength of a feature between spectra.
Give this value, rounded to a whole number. 55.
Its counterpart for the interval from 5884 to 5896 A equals 86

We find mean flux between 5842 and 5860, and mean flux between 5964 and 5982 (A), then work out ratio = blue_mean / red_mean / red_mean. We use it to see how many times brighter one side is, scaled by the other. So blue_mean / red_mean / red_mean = 0.113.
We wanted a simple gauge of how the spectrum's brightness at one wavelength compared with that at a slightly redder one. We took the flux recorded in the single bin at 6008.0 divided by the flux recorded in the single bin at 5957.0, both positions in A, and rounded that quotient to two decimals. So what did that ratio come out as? 1.02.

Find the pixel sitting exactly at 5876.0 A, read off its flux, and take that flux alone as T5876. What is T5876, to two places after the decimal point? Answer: 9.13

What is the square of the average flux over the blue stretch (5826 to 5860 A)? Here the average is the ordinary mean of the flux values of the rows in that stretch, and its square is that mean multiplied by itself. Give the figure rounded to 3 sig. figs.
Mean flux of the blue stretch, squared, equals 89.9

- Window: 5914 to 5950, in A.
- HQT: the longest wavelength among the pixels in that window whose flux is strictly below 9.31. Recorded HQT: 5948.0 A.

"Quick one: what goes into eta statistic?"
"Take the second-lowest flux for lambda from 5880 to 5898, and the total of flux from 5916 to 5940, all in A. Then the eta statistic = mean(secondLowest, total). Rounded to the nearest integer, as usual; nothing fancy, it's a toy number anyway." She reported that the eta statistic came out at 40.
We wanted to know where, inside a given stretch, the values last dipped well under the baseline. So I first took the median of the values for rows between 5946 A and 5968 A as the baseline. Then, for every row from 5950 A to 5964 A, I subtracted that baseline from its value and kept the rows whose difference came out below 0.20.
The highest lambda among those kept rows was 5963.0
